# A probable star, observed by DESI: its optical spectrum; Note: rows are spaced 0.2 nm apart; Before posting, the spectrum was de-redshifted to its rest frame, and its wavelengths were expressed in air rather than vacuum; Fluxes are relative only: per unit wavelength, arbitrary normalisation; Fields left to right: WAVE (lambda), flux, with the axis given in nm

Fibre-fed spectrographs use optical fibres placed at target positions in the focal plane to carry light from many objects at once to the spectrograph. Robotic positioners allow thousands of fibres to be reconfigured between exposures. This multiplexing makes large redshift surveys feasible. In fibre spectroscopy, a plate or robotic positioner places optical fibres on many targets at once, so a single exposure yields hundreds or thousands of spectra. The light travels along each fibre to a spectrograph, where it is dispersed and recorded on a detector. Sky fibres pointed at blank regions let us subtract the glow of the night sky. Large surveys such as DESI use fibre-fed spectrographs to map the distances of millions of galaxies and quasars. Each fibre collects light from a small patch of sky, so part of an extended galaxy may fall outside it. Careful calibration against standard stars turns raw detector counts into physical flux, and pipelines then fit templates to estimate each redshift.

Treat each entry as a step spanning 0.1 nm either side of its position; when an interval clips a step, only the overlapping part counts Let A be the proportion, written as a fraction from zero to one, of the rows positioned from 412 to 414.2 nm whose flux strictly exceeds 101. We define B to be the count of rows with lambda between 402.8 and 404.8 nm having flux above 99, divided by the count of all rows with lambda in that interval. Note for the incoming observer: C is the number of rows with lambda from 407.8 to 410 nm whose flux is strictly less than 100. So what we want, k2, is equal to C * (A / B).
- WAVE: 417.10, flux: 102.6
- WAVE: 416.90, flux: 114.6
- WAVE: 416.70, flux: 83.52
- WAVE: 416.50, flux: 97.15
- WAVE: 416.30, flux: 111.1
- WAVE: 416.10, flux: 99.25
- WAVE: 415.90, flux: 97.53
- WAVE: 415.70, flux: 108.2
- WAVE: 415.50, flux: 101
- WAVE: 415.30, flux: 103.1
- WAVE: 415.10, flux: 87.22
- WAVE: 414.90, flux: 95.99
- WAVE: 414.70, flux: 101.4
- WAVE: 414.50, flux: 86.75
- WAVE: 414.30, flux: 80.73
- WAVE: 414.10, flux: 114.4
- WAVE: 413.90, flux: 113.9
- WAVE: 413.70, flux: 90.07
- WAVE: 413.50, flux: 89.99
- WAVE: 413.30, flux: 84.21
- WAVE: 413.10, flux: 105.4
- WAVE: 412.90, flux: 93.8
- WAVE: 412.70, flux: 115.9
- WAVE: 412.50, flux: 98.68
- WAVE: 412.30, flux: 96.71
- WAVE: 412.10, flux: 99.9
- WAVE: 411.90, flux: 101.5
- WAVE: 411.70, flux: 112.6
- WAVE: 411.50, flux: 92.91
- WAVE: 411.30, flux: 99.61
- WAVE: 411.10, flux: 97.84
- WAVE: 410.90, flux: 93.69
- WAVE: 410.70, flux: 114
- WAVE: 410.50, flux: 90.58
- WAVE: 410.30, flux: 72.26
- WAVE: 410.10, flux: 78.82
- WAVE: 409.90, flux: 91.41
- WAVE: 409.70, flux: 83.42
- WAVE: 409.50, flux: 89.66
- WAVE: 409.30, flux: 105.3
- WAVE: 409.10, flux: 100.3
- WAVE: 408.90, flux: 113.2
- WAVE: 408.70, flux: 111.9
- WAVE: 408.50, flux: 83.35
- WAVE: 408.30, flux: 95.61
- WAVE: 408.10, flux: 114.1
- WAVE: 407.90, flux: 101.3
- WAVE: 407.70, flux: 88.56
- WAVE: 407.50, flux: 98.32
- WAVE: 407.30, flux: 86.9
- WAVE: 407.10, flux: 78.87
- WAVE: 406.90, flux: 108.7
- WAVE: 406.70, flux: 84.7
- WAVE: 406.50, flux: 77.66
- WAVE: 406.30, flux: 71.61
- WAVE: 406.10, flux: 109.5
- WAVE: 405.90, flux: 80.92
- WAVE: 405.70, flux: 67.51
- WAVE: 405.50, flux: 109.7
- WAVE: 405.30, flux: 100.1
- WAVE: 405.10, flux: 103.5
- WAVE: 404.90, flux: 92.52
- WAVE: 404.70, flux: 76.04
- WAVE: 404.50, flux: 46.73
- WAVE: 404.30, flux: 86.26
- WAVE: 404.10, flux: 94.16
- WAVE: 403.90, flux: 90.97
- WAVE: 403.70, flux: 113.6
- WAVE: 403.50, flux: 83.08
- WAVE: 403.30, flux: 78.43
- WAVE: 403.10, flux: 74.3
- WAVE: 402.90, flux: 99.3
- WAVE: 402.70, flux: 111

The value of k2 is 9.1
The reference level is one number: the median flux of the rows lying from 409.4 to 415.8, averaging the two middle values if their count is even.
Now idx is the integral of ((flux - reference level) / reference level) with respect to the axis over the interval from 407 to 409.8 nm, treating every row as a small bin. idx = 0.00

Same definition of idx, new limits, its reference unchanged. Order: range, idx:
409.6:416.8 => 0.03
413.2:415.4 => -0.03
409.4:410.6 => -0.15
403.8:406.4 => -0.26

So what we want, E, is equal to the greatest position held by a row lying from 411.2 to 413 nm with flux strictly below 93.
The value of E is 411.50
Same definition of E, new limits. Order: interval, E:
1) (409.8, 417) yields 416.70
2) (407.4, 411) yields 410.50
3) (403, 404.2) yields 403.90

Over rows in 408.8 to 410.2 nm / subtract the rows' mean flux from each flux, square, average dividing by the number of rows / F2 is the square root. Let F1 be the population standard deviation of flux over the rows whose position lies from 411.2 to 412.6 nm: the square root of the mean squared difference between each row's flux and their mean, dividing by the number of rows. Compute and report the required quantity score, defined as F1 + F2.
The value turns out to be 17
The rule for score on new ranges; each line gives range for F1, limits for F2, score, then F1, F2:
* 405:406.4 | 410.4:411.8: 25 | 17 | 8.8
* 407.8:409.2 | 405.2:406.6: 27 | 10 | 16.6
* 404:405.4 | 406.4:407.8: 28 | 18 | 10.2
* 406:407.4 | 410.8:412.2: 20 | 14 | 6.0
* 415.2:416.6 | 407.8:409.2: 15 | 5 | 10.4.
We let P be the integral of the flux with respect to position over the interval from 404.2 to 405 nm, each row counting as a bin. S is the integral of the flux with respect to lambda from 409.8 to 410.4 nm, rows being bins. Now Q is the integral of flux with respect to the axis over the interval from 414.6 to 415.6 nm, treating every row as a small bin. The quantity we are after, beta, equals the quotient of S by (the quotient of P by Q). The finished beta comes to 79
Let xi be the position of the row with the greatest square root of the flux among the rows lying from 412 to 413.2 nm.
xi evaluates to 412.70 nm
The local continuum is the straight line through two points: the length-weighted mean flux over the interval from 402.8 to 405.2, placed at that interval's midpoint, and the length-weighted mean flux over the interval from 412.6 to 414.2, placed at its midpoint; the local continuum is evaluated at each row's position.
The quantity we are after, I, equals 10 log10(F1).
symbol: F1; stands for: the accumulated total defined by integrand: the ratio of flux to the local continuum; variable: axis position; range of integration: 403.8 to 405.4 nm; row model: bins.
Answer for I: 2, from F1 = 1.6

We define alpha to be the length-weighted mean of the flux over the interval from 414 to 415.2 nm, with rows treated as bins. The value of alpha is 94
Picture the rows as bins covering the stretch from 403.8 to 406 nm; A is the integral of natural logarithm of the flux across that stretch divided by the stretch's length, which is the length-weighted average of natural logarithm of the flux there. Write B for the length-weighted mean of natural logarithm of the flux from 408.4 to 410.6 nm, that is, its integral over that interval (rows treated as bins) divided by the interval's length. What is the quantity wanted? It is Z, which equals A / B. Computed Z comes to 0.98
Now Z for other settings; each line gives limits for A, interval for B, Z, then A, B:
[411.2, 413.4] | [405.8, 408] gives 1.03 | 4.60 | 4.49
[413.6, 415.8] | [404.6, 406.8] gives 1.03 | 4.58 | 4.47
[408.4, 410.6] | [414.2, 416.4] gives 0.99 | 4.52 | 4.58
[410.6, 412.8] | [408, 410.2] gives 1.01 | 4.62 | 4.57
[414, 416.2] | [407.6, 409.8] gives 1.00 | 4.58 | 4.59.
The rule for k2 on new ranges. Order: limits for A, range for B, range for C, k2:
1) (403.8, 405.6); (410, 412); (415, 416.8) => 2.8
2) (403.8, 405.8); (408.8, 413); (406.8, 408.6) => 2.8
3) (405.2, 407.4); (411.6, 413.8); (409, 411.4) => 5.4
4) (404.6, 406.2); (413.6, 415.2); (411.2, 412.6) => 5.0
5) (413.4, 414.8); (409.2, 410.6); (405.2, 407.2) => 18.0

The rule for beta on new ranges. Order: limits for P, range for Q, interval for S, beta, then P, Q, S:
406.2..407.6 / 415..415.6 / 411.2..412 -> 39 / 121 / 58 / 81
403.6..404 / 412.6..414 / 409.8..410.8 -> 303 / 41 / 139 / 89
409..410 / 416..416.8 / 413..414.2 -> 99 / 94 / 78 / 120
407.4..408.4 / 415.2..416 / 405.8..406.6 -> 56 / 100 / 82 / 68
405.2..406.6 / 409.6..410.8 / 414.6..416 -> 119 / 123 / 106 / 139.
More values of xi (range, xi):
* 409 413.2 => 412.70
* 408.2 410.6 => 408.90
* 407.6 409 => 408.10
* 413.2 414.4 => 414.10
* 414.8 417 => 416.90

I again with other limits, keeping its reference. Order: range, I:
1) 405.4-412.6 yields 9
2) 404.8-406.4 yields 2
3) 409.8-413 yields 5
